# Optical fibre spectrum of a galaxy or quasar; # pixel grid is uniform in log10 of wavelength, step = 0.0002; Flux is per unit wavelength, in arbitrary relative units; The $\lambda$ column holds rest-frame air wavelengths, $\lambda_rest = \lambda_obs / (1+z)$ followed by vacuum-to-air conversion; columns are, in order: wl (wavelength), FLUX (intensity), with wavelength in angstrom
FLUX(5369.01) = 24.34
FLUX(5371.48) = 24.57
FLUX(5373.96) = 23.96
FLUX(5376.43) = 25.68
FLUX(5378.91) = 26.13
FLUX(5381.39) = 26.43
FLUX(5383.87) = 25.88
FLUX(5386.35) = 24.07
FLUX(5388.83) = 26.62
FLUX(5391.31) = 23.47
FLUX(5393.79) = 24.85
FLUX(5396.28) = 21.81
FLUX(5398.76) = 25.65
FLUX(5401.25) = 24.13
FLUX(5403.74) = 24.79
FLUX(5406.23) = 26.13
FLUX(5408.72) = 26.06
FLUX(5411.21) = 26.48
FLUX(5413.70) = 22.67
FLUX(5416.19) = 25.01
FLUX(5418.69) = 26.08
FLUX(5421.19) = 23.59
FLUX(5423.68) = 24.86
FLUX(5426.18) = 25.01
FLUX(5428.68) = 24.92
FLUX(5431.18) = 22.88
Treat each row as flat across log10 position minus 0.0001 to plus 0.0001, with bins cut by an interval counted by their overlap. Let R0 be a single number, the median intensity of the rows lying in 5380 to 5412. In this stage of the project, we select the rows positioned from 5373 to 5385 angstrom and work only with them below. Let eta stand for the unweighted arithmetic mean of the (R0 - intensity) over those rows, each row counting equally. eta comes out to 0.0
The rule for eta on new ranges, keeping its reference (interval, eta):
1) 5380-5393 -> 0.4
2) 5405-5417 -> 0.4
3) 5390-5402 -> 1.7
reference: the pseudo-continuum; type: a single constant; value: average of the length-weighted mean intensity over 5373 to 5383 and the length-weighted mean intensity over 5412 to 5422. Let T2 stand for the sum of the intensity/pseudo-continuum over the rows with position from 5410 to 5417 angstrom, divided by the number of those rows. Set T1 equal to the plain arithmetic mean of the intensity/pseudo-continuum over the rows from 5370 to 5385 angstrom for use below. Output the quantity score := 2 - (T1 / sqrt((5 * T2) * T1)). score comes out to 1.55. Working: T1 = 1.02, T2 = 0.99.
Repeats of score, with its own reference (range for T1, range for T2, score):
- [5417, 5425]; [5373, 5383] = 1.56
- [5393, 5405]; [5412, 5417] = 1.55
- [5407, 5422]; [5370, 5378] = 1.55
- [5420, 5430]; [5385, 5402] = 1.55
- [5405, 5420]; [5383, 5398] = 1.54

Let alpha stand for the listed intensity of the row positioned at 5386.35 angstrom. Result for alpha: 24.07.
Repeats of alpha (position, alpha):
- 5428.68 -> 24.92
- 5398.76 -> 25.65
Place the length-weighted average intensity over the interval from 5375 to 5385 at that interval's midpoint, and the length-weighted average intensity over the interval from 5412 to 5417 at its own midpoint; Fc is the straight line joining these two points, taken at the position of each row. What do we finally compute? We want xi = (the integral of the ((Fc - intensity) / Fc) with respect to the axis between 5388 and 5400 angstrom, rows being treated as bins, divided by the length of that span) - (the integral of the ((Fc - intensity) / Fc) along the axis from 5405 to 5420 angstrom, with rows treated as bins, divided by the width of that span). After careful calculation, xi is 0.08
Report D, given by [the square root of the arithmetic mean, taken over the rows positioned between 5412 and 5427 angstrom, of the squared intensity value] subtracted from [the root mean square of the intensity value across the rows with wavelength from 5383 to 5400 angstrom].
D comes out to 0.11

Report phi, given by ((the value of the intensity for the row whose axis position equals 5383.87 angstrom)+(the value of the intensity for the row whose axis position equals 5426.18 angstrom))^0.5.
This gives 7.13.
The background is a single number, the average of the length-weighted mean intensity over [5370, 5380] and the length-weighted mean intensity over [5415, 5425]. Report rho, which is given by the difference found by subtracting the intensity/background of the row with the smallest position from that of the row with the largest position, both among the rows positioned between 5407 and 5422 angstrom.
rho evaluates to -0.10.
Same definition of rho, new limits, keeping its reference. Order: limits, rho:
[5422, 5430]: 0.00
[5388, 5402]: -0.10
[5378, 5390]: 0.02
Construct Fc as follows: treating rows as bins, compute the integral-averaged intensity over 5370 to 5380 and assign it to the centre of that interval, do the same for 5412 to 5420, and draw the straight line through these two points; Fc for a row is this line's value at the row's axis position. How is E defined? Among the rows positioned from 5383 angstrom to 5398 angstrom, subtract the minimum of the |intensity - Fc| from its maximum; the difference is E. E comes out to 3.0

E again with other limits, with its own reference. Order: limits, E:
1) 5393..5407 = 3.0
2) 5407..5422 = 1.7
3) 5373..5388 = 0.8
